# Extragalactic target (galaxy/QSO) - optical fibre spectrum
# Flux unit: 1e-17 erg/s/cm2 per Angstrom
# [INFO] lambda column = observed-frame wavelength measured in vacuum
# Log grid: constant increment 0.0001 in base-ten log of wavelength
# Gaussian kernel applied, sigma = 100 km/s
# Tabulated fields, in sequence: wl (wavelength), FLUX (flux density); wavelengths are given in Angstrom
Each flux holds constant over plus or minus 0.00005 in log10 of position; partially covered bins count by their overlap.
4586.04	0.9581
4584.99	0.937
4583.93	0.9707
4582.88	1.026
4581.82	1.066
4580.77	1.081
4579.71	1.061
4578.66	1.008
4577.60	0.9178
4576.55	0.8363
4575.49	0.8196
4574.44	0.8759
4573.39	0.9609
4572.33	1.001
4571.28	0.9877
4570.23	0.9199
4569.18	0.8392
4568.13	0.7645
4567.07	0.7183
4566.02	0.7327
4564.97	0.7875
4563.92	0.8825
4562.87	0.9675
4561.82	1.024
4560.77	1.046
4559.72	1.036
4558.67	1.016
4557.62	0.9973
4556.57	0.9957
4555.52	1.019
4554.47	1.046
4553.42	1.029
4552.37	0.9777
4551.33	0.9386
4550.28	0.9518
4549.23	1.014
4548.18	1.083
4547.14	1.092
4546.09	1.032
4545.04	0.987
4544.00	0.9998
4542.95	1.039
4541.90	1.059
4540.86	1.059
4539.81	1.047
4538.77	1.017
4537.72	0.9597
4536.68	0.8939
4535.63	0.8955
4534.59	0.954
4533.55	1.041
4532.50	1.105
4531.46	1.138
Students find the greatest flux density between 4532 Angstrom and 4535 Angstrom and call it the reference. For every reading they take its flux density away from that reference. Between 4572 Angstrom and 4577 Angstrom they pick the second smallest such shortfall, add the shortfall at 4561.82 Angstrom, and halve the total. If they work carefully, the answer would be 0.113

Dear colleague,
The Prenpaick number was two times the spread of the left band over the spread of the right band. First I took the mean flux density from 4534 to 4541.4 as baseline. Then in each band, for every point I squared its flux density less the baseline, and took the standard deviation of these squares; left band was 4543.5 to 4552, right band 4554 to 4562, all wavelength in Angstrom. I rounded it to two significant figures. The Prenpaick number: 5.9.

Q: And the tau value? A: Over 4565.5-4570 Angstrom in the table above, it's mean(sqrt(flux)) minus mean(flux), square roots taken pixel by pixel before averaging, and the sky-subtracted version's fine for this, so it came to 0.11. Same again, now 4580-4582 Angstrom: -0.04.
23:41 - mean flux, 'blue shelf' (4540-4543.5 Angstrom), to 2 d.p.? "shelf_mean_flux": 1.05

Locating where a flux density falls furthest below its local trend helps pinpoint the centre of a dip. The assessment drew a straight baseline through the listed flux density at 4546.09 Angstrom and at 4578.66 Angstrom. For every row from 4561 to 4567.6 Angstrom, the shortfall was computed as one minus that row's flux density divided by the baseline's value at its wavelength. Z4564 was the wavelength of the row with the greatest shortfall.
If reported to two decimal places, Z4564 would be 4567.07 Angstrom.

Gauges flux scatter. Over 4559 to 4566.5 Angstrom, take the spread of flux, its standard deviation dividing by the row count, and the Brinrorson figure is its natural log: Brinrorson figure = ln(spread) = -2.1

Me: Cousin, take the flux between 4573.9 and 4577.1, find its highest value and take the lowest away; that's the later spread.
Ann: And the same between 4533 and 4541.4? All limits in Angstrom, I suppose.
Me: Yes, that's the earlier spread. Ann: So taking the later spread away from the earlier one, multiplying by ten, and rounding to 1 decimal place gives 1.1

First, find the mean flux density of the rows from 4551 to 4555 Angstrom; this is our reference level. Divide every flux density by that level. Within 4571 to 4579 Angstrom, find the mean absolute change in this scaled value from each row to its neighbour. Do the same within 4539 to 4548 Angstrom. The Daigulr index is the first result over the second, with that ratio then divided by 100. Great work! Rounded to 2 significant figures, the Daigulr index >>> 0.020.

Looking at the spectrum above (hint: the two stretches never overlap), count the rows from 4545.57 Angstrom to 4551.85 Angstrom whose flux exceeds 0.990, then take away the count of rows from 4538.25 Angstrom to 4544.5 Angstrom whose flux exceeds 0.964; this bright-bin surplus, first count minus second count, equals -2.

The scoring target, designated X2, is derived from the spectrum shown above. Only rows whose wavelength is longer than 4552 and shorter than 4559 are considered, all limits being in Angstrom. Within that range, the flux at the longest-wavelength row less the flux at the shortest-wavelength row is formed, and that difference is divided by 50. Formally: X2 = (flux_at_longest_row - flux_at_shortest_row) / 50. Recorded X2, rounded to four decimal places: 0.0008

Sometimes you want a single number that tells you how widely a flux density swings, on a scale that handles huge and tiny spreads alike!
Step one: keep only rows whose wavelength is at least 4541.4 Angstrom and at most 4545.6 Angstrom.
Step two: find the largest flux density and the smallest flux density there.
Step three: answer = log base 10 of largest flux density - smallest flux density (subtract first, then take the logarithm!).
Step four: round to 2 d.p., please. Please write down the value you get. -1.14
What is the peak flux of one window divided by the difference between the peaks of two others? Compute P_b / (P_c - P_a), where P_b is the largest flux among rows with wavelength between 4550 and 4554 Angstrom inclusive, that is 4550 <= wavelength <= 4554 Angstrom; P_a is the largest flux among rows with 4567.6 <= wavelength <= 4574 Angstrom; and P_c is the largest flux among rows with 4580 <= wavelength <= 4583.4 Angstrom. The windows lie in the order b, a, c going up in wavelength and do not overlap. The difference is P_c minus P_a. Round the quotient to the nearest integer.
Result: 13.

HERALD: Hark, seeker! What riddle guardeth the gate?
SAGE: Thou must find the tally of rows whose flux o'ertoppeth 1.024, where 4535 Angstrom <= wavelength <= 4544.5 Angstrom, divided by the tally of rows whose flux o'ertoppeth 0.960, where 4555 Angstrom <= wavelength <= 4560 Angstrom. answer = 0.80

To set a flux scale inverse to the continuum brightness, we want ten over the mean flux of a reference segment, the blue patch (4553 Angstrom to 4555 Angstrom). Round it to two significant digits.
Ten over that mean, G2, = 9.6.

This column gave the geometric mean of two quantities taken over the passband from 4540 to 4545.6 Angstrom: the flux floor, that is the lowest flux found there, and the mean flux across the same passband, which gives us 1.01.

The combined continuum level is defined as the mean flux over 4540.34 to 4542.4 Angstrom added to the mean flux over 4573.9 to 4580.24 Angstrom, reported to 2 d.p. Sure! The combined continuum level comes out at 1.98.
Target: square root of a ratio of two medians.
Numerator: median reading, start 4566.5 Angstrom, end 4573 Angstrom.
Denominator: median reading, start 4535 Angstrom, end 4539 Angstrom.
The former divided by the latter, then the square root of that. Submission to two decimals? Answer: 0.97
